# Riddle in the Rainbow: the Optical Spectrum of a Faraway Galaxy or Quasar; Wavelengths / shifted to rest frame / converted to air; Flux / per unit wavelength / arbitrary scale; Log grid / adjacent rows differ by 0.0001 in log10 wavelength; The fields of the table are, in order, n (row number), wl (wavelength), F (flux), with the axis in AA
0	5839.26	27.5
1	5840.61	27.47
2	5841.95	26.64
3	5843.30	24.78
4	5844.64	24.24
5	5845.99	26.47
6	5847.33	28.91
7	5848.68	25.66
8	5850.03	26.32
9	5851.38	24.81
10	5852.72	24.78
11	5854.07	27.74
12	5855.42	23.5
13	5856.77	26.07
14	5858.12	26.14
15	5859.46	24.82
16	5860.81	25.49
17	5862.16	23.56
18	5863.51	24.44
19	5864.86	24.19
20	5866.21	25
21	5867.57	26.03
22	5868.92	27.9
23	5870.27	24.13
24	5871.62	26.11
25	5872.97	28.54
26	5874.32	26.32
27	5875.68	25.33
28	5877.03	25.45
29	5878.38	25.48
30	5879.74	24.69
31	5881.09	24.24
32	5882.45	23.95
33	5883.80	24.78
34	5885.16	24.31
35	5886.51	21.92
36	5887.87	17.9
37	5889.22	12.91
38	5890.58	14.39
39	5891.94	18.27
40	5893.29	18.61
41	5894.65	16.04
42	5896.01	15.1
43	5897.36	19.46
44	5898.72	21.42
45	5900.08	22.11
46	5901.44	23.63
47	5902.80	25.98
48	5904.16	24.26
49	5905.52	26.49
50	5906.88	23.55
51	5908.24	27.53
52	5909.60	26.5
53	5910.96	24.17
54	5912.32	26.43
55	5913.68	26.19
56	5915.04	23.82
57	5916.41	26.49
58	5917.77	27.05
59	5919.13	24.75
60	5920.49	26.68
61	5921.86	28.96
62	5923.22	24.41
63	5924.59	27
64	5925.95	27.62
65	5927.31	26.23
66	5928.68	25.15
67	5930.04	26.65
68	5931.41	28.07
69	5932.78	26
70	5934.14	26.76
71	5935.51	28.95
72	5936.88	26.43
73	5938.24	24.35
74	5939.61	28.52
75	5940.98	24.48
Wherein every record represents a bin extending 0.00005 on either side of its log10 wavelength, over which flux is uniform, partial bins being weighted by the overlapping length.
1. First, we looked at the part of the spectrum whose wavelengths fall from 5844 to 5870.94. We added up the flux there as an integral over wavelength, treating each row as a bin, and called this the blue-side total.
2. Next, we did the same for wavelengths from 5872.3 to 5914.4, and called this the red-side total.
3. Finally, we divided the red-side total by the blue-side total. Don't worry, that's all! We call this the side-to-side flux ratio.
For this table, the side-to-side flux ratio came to 1.4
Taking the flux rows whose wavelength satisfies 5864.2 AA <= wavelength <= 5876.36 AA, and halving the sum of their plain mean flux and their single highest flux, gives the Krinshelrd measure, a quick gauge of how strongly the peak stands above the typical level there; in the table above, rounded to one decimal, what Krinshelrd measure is 27.2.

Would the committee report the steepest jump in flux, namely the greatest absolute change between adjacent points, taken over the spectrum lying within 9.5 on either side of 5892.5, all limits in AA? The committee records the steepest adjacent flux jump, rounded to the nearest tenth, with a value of 5.0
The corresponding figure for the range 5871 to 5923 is 5.0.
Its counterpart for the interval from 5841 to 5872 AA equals 4.2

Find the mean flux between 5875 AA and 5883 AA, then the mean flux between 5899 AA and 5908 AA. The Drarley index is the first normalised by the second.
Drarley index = 1.02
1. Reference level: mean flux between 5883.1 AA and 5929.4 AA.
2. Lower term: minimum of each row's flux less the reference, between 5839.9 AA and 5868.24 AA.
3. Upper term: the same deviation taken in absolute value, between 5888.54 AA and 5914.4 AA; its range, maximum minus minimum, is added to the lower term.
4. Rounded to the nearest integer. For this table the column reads 10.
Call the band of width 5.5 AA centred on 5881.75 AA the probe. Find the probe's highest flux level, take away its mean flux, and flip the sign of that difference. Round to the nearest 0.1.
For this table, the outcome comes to -0.4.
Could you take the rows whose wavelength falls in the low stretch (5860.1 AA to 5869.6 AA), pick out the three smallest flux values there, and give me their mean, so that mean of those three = 24.1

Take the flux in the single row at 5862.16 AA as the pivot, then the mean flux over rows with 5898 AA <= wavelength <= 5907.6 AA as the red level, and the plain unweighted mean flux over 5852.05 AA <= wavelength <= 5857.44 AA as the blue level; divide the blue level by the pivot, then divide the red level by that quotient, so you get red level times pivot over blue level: 22.1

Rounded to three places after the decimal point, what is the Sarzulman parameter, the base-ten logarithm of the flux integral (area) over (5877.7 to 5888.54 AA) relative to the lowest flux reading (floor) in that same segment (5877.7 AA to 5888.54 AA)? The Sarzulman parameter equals 1.151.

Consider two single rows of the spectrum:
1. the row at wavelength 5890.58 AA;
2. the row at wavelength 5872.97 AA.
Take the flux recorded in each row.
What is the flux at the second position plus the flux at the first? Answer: 43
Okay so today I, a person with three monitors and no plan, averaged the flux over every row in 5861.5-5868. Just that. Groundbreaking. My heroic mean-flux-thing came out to 24.6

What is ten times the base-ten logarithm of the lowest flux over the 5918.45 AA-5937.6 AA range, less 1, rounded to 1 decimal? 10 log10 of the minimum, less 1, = 12.9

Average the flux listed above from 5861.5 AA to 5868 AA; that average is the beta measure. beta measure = 24.6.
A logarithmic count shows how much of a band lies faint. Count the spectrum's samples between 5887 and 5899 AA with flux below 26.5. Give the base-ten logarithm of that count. 0.95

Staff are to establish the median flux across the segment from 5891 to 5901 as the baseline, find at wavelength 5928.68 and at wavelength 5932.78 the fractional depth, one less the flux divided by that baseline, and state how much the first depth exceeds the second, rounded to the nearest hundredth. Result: 0.05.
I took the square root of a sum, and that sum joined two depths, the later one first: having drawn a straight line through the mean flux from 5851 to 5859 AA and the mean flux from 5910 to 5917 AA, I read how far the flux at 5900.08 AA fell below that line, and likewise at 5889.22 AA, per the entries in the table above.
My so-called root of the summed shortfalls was 4.0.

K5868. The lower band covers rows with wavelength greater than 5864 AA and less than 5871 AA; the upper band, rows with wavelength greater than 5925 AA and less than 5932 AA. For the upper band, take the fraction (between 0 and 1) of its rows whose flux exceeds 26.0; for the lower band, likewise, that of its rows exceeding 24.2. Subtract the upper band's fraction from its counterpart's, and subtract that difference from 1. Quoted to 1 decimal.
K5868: 1.2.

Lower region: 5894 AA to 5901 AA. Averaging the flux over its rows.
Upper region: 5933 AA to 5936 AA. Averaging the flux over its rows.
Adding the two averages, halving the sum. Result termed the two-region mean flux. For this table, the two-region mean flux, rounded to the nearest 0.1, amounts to 23.3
